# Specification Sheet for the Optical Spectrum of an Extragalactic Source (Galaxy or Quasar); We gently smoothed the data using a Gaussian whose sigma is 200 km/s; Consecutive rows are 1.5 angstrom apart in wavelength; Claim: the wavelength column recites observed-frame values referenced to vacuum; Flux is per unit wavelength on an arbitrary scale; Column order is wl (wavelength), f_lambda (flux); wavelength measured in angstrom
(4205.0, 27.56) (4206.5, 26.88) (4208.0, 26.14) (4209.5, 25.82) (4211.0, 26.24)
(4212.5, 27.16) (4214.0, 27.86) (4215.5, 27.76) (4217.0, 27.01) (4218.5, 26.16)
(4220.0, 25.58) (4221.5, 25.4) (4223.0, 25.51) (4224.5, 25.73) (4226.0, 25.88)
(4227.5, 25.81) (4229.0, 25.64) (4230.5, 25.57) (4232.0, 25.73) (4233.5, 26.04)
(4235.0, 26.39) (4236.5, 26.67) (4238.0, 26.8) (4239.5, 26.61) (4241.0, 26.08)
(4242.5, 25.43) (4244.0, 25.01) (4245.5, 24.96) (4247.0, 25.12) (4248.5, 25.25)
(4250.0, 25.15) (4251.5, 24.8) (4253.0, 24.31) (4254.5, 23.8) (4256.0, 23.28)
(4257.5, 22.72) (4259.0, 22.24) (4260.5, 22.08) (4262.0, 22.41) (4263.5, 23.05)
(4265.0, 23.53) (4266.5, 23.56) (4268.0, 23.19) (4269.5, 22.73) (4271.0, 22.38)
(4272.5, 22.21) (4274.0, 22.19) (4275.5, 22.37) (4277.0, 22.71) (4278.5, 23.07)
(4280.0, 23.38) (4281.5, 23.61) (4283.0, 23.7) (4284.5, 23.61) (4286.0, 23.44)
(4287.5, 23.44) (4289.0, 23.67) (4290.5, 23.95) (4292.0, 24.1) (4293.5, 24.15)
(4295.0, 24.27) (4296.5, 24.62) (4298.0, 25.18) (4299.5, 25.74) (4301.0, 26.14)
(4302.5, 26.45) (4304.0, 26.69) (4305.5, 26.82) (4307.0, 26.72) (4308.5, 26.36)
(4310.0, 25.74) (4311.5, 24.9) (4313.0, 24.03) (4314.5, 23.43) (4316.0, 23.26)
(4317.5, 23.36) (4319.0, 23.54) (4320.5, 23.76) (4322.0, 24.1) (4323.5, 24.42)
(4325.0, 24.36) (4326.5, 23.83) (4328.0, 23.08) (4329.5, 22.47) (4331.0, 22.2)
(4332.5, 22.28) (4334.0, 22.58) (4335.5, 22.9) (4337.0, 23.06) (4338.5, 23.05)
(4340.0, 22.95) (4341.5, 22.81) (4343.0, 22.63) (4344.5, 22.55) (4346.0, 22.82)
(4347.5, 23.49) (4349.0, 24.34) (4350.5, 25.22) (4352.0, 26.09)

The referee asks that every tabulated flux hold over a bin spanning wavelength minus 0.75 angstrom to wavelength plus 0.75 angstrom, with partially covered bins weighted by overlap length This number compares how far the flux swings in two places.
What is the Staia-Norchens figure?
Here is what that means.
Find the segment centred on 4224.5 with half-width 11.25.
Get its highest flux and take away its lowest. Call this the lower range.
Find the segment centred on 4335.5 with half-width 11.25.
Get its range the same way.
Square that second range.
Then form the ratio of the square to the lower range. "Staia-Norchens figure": 1.9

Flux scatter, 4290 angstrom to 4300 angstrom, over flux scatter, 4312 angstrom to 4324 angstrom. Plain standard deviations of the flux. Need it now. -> 1.6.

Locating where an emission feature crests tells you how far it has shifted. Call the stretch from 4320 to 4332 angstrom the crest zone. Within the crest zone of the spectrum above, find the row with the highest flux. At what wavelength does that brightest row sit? 4323.5 angstrom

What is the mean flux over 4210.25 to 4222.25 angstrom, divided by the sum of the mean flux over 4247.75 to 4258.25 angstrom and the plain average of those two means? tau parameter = 0.537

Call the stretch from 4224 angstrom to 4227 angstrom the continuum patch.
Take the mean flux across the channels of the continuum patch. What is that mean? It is 25.8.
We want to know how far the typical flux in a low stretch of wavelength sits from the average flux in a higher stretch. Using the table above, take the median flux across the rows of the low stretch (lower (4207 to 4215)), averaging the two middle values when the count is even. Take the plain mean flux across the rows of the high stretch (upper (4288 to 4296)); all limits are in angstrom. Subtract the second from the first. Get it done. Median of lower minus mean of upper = 2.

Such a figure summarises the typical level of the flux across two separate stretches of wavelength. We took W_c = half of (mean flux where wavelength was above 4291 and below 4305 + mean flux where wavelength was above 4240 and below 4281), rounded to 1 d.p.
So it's 24.4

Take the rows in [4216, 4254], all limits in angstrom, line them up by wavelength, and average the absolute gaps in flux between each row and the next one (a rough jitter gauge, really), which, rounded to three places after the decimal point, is 0.279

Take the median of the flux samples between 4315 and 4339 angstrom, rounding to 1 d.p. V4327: 23.2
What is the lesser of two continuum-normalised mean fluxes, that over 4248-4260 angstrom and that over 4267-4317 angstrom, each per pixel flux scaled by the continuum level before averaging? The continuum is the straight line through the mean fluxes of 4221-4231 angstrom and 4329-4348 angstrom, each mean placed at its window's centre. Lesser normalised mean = 0.96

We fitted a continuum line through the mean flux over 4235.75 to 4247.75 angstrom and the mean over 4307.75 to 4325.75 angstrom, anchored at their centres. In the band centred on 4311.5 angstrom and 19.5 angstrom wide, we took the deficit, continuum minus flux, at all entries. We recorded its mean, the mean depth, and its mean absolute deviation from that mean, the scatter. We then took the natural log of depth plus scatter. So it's -0.5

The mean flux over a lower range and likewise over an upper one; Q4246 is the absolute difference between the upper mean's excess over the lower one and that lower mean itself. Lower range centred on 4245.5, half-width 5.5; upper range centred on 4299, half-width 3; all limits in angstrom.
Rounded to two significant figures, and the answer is 25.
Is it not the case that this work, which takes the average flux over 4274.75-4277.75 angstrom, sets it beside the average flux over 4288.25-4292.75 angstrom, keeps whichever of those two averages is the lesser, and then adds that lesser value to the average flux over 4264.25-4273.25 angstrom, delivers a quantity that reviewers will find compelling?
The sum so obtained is 45.5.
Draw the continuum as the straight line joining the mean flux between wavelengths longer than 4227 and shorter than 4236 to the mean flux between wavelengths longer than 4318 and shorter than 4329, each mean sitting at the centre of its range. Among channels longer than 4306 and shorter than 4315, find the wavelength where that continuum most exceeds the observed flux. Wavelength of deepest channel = 4314.5 angstrom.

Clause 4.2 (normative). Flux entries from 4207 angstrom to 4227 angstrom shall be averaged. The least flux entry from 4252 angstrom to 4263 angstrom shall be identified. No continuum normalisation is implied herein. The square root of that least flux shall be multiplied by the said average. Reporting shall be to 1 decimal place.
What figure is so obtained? 123.7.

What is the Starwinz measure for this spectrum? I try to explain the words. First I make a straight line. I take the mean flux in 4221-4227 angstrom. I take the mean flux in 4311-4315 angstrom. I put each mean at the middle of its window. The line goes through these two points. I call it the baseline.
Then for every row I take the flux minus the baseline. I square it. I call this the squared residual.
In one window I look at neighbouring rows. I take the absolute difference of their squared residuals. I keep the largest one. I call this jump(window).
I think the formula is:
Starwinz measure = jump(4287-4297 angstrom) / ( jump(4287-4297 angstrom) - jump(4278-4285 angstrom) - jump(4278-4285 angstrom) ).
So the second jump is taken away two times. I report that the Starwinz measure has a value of 0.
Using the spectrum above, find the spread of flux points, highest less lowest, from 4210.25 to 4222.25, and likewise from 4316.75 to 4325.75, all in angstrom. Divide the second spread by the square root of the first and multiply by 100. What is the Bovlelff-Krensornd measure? 68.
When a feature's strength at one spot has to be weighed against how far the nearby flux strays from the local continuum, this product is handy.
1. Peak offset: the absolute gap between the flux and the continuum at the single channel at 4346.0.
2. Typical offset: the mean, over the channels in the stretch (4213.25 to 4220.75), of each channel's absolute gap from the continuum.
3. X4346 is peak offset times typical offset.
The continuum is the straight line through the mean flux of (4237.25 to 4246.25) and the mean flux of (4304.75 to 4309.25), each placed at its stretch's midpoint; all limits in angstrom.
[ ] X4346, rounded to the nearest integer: 6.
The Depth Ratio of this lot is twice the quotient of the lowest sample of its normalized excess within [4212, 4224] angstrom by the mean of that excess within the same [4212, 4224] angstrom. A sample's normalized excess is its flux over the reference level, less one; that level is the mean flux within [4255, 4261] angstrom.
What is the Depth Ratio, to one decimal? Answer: 1.4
